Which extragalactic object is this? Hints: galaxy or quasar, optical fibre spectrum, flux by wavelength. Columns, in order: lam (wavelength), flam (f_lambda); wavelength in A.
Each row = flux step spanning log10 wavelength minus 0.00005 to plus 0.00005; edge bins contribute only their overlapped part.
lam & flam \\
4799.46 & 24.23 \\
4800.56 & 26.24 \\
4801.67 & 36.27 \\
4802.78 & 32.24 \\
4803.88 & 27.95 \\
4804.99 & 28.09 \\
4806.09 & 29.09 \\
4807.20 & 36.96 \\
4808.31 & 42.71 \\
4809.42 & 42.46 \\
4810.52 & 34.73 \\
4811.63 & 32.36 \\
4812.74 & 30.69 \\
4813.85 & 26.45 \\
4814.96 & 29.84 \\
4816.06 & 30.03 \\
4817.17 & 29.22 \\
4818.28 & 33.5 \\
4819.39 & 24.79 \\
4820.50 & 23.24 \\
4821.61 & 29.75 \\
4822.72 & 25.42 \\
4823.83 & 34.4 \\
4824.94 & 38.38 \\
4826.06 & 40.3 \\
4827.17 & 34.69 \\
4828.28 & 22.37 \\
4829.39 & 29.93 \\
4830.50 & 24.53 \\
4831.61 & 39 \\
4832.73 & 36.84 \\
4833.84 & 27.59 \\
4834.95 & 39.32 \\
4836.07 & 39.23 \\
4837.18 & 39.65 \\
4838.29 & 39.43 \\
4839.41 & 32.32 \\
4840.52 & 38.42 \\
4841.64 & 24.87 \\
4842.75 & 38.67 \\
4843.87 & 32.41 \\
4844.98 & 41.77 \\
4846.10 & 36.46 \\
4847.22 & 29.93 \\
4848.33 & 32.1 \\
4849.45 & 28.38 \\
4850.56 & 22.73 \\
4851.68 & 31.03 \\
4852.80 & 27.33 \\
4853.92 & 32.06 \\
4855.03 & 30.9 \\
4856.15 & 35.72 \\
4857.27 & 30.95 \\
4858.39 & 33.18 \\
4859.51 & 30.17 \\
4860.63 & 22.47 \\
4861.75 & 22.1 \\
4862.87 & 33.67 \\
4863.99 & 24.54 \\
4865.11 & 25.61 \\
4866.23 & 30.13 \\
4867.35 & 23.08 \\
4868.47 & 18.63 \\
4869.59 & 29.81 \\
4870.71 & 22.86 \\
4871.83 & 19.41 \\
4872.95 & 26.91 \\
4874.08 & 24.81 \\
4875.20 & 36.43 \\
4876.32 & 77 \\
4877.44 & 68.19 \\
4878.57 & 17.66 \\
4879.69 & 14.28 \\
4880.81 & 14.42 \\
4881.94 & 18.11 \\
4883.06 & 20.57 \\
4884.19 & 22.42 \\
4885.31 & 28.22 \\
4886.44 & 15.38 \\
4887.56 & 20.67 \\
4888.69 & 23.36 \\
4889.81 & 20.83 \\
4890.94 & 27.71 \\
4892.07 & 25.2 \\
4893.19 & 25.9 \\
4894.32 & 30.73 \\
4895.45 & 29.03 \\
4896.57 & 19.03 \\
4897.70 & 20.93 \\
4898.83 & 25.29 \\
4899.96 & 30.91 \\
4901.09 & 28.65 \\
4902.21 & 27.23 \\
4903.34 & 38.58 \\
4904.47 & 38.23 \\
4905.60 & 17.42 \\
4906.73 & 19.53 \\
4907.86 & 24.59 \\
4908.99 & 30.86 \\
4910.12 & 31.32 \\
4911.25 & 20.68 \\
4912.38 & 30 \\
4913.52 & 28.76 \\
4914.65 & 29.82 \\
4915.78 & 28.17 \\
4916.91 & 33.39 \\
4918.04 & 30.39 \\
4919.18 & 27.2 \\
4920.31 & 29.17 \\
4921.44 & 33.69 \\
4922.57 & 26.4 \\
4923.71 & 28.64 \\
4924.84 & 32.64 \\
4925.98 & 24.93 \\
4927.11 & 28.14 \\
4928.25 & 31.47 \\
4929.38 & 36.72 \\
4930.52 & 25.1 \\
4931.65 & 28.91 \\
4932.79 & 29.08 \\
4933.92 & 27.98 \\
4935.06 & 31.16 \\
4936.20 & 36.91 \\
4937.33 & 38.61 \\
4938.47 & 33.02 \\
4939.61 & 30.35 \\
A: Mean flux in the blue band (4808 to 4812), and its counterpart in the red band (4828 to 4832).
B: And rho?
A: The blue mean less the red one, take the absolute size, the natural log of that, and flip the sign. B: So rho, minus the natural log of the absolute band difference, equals -2.2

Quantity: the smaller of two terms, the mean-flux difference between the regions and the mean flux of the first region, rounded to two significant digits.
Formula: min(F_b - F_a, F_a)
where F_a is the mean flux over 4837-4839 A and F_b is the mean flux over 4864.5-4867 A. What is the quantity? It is -12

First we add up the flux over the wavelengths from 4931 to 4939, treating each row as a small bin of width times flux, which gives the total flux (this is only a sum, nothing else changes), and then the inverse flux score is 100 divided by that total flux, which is 0.39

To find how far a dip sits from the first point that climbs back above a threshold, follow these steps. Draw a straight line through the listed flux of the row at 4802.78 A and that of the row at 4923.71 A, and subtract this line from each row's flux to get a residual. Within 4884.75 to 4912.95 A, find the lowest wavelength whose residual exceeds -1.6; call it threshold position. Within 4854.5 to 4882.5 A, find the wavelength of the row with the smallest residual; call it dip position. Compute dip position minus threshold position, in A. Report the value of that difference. -5.6 A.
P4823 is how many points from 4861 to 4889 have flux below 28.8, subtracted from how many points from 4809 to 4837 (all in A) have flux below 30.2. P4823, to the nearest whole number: -7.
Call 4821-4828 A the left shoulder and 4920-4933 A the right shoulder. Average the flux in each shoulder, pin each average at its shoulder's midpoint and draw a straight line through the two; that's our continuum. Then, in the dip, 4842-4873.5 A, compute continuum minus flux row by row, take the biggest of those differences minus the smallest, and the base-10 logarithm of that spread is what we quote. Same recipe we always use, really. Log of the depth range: 1.3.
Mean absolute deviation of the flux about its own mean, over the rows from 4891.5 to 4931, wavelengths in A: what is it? 3.8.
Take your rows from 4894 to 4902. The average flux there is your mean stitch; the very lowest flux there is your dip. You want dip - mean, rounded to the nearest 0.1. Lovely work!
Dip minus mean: -7.3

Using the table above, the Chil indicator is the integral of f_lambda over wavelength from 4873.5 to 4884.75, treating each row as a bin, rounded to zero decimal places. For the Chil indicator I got 353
